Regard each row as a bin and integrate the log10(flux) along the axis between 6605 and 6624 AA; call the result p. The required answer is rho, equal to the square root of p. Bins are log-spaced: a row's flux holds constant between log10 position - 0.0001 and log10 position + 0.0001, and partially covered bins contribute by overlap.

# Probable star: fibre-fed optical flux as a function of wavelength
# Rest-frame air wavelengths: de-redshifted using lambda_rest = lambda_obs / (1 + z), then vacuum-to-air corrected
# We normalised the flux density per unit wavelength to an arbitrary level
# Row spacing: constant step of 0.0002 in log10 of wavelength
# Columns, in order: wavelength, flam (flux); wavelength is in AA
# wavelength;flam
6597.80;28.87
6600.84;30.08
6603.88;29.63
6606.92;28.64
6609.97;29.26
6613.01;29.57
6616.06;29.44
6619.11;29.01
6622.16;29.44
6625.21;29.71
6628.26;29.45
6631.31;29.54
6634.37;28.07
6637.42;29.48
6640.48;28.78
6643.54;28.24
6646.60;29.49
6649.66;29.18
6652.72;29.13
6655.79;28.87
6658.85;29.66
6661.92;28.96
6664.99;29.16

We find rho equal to 5.28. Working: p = 28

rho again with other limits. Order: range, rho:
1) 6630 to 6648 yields 5.13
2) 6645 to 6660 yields 4.69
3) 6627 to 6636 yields 3.63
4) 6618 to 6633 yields 4.69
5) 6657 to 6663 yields 2.97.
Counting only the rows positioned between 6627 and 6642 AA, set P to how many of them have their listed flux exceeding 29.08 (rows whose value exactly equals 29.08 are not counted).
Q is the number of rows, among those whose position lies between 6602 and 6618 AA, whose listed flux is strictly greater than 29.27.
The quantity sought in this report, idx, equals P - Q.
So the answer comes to 0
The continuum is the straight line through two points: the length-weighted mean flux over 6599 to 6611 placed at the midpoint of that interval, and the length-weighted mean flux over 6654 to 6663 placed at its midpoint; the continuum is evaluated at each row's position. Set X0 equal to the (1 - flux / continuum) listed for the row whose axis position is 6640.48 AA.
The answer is 0.016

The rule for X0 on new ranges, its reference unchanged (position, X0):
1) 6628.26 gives -0.006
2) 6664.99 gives -0.001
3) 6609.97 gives 0.003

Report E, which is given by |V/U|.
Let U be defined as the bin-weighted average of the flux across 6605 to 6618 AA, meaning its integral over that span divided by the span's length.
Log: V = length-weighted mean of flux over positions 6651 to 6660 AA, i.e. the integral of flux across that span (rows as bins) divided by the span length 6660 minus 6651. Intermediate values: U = 29.2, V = 29.2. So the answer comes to 1.00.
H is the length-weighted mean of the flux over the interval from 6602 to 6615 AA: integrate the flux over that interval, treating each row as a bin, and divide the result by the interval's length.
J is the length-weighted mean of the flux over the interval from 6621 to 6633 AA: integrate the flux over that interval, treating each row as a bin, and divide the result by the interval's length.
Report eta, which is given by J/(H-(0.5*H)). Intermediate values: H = 29.30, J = 29.5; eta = 2.02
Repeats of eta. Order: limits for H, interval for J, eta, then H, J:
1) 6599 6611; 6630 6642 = 1.97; 29.38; 29.0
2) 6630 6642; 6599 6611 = 2.03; 28.95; 29.4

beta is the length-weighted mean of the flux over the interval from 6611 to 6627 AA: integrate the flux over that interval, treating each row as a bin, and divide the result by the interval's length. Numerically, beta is 29.43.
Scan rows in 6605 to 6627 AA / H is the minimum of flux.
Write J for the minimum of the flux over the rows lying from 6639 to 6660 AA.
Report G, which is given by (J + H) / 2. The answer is 28.4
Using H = 28.64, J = 28.24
